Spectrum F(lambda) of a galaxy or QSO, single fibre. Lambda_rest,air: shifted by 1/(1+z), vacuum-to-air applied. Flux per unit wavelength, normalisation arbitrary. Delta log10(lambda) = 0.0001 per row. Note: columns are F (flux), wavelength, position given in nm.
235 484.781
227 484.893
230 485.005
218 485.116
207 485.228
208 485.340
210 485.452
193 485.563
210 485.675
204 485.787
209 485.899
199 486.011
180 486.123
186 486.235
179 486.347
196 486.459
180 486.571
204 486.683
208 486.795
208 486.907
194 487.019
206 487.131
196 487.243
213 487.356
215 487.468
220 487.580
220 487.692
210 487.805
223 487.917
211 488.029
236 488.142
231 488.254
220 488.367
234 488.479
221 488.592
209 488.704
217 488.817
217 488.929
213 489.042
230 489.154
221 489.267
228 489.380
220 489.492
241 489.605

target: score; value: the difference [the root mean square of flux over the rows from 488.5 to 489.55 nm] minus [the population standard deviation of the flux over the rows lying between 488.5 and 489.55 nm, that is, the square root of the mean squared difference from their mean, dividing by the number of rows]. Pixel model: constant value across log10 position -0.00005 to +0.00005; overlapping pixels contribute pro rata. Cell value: 213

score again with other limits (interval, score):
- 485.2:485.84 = 200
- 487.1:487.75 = 203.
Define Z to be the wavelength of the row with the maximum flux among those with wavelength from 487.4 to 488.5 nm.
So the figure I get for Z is 488.142 nm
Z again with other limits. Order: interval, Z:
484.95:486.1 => 485.005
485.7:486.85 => 485.899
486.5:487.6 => 487.580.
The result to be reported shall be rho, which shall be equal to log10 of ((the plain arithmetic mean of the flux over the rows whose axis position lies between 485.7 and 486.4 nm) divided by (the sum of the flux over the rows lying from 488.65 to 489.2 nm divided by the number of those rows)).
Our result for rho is -0.05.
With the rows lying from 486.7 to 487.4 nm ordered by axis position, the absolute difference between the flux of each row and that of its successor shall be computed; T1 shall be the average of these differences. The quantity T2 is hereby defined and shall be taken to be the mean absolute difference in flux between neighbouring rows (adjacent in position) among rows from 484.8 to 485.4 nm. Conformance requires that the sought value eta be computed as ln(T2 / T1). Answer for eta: -0.5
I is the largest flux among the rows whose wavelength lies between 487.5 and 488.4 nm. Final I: 236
